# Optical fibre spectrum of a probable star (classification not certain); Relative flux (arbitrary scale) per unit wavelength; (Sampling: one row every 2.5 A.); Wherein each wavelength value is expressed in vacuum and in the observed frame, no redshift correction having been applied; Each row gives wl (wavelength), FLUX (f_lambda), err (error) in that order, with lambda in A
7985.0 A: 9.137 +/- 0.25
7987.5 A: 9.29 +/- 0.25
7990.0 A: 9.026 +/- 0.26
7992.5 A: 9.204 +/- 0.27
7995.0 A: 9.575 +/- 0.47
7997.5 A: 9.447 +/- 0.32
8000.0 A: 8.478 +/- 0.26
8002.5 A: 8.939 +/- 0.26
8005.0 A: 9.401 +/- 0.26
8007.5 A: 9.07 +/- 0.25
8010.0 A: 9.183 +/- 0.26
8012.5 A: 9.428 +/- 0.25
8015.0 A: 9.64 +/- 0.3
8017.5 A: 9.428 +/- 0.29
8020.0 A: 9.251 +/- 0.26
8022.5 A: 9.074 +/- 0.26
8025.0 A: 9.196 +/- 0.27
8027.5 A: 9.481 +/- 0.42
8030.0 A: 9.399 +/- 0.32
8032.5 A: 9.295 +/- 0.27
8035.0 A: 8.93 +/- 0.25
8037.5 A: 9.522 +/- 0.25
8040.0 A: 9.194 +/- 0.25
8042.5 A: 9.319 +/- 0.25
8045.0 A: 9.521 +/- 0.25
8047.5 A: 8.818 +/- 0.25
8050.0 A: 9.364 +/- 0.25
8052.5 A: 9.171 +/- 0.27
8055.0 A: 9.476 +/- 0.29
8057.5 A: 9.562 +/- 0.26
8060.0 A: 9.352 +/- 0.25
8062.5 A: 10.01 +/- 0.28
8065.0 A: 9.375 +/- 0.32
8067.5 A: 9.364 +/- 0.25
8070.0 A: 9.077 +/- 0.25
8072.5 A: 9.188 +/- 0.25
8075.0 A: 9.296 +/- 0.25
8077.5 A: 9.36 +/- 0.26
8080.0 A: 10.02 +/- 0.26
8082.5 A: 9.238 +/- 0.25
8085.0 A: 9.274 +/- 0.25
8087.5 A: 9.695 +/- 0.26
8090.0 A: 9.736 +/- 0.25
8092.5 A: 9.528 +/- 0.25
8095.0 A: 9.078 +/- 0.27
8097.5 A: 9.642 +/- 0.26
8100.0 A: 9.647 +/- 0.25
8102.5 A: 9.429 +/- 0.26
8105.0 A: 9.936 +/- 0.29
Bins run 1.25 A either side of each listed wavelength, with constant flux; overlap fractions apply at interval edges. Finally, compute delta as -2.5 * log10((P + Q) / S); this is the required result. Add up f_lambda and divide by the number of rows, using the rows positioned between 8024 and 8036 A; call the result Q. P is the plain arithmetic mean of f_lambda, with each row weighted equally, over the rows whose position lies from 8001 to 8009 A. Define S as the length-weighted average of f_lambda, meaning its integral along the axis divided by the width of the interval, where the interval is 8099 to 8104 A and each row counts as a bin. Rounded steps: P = 9.14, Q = 9.26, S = 9.55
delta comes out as -0.712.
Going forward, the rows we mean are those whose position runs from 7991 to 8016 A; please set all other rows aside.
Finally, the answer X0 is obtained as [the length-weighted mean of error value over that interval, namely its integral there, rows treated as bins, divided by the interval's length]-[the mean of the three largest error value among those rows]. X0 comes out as -0.074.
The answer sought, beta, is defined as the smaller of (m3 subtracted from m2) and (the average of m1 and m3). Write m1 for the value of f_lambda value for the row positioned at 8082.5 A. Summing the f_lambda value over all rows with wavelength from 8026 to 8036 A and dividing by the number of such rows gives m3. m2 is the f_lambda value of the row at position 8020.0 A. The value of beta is -0.03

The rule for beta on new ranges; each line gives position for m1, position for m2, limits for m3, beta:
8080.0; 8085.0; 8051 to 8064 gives -0.24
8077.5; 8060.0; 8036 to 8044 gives 0.01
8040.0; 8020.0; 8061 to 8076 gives -0.13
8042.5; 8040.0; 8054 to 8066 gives -0.36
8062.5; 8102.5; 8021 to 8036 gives 0.20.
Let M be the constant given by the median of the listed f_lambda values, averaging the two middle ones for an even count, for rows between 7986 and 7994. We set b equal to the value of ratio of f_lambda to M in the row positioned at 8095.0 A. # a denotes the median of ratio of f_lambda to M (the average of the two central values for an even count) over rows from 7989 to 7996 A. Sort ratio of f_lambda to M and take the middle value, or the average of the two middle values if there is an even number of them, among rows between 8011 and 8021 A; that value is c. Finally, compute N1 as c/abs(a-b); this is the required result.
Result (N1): 75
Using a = 1.00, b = 0.99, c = 1.02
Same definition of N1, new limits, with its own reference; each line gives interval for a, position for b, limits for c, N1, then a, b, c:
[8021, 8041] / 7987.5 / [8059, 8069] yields 211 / 1.00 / 1.01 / 1.02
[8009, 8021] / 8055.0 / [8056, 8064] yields 199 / 1.02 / 1.03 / 1.04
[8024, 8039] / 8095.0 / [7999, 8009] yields 33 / 1.02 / 0.99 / 0.98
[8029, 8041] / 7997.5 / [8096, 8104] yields 63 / 1.01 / 1.03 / 1.05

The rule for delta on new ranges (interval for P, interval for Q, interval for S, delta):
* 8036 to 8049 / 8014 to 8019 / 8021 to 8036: -0.772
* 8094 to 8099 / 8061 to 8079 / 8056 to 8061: -0.742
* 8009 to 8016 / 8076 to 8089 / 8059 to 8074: -0.761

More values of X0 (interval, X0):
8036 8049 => 0.000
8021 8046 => -0.058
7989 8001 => -0.035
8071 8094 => -0.007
